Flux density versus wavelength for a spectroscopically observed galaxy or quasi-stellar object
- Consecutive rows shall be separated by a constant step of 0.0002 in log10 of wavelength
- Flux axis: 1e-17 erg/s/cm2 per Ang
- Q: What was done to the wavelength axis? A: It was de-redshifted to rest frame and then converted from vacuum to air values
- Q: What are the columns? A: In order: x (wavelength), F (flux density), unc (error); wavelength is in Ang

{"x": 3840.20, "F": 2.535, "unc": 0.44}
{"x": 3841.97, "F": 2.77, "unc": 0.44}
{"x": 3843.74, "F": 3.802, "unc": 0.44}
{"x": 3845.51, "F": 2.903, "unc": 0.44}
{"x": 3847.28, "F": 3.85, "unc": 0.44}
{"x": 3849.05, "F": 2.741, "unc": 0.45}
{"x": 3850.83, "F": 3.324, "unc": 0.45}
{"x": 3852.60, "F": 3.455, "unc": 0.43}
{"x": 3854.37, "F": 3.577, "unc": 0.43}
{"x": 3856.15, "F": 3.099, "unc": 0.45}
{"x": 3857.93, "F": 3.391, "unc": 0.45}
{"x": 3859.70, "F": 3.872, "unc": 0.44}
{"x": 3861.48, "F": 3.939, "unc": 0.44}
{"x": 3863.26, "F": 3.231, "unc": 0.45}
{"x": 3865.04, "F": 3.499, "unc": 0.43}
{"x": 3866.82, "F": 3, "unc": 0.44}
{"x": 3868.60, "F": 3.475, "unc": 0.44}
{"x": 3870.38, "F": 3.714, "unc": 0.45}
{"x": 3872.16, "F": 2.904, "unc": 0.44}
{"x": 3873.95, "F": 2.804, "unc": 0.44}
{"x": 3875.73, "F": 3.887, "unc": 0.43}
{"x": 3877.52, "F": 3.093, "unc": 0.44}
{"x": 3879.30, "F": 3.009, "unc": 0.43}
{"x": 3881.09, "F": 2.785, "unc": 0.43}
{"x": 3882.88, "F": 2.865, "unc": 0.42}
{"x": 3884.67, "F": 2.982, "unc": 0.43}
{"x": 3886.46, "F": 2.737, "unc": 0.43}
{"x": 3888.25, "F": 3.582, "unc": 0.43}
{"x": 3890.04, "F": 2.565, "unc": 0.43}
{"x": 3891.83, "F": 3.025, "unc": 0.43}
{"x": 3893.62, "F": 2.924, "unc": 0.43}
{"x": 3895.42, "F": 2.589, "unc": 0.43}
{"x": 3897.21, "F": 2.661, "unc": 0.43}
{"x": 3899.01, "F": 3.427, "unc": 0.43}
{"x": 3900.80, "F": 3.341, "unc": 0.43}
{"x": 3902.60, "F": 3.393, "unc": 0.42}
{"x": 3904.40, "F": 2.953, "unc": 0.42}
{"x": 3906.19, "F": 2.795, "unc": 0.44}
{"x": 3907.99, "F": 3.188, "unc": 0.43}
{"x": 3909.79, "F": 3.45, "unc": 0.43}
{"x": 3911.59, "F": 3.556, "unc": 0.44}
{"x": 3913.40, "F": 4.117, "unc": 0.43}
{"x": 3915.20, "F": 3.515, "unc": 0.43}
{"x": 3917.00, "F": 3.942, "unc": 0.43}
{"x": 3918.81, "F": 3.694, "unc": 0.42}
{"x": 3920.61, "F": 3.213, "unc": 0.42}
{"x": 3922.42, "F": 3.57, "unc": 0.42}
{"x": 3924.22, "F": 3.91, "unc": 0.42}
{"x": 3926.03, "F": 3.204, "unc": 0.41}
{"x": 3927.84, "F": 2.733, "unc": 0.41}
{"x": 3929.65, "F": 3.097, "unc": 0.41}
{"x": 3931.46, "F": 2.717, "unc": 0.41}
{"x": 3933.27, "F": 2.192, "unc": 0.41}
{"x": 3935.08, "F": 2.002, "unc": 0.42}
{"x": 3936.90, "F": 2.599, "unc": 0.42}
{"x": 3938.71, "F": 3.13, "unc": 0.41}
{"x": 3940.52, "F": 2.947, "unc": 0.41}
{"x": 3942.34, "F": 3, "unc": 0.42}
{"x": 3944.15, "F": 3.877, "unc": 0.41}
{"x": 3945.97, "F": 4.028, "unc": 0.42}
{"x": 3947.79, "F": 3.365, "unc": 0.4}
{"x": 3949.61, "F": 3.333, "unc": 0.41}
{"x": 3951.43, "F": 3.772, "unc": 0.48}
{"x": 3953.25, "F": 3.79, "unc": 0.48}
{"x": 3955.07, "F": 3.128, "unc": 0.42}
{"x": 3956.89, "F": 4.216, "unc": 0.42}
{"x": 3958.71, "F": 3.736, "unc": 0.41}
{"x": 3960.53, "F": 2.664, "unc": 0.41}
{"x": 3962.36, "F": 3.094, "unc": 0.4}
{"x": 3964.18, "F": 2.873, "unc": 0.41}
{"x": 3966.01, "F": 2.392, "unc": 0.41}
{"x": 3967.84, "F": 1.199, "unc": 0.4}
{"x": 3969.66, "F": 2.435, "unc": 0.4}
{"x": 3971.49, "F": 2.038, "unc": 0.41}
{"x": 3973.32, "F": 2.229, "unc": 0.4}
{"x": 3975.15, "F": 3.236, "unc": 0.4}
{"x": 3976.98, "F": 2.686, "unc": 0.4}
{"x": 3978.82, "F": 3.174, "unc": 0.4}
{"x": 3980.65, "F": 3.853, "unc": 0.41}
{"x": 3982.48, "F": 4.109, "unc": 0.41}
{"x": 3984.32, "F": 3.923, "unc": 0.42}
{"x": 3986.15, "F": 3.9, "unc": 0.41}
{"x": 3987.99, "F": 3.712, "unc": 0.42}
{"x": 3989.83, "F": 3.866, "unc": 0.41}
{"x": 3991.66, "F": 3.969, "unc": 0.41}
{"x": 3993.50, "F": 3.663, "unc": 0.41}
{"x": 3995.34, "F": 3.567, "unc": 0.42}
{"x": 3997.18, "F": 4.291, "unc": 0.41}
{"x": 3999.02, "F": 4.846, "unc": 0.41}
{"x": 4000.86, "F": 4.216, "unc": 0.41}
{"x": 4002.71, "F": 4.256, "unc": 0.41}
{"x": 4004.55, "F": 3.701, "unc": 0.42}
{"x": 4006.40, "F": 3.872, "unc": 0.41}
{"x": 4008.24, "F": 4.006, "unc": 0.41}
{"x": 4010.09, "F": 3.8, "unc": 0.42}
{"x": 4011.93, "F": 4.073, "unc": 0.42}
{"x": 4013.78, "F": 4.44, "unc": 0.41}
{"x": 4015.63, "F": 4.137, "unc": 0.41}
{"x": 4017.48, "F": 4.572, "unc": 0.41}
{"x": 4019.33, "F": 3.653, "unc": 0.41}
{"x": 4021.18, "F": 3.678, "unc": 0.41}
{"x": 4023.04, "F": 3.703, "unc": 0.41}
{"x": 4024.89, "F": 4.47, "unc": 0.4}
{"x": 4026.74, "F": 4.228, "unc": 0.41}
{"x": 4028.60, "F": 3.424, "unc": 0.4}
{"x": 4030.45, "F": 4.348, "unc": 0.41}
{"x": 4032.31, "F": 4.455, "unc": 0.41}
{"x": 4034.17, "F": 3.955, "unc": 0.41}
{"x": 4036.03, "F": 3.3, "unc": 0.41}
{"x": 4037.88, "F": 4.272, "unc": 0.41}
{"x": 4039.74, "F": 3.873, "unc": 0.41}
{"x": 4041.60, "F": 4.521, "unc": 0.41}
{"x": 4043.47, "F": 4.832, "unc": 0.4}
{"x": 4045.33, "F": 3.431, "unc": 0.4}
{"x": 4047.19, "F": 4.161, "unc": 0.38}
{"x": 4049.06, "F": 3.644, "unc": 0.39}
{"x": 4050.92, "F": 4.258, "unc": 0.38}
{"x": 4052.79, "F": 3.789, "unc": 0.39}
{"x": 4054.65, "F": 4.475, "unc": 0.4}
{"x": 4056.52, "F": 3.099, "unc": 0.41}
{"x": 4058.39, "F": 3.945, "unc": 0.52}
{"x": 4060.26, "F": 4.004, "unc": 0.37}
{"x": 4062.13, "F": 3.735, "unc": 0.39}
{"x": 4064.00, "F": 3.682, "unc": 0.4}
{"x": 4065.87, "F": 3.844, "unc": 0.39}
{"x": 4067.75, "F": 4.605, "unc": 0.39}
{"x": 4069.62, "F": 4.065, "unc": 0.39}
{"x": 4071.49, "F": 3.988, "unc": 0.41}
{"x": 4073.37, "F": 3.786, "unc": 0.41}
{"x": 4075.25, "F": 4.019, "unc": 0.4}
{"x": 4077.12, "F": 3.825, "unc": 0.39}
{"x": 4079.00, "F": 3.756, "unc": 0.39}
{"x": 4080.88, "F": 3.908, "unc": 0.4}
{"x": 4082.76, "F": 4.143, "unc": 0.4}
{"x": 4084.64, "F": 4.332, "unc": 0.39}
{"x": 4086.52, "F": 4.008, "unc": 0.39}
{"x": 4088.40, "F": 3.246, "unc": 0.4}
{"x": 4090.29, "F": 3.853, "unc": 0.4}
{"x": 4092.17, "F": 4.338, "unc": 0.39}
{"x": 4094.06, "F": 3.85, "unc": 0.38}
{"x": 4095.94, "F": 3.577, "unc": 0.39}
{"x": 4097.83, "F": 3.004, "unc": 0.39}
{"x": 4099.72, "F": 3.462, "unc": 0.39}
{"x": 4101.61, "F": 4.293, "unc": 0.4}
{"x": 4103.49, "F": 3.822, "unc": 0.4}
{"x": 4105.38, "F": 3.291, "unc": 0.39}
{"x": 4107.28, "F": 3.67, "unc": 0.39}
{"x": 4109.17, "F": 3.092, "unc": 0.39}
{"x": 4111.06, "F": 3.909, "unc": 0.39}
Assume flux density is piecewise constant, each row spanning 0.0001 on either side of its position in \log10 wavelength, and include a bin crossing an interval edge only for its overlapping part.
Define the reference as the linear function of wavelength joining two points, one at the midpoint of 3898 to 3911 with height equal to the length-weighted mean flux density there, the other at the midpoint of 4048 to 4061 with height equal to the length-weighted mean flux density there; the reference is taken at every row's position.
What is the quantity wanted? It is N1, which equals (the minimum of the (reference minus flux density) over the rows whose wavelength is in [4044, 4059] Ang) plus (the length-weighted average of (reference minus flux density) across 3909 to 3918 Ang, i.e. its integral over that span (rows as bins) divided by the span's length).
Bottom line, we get -1.0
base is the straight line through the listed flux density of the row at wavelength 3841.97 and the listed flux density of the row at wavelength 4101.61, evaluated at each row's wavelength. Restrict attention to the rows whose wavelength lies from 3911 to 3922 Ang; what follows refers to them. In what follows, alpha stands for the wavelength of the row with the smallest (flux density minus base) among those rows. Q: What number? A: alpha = 3920.61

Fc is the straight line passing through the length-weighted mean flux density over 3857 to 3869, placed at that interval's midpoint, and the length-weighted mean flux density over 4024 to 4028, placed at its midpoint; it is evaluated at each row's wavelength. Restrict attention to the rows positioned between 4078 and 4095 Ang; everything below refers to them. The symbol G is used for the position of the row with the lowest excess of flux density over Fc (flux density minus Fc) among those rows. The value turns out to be 4088.40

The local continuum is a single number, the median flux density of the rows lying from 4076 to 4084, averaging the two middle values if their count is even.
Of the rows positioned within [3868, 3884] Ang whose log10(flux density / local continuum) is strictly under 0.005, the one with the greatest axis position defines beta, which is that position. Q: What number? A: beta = 3882.88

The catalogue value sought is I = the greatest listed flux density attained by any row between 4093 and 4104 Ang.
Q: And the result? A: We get 4.293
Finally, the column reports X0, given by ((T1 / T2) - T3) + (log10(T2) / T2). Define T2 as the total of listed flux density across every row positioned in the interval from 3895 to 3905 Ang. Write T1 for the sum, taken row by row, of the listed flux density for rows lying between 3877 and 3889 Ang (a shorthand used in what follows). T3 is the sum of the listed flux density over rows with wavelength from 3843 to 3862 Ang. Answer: -37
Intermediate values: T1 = 21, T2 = 18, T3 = 38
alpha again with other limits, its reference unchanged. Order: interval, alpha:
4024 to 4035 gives 4028.60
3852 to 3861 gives 3856.15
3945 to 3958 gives 3955.07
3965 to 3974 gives 3967.84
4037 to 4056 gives 4045.33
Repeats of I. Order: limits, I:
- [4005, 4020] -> 4.572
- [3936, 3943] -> 3.13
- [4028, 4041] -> 4.455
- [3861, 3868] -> 3.939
